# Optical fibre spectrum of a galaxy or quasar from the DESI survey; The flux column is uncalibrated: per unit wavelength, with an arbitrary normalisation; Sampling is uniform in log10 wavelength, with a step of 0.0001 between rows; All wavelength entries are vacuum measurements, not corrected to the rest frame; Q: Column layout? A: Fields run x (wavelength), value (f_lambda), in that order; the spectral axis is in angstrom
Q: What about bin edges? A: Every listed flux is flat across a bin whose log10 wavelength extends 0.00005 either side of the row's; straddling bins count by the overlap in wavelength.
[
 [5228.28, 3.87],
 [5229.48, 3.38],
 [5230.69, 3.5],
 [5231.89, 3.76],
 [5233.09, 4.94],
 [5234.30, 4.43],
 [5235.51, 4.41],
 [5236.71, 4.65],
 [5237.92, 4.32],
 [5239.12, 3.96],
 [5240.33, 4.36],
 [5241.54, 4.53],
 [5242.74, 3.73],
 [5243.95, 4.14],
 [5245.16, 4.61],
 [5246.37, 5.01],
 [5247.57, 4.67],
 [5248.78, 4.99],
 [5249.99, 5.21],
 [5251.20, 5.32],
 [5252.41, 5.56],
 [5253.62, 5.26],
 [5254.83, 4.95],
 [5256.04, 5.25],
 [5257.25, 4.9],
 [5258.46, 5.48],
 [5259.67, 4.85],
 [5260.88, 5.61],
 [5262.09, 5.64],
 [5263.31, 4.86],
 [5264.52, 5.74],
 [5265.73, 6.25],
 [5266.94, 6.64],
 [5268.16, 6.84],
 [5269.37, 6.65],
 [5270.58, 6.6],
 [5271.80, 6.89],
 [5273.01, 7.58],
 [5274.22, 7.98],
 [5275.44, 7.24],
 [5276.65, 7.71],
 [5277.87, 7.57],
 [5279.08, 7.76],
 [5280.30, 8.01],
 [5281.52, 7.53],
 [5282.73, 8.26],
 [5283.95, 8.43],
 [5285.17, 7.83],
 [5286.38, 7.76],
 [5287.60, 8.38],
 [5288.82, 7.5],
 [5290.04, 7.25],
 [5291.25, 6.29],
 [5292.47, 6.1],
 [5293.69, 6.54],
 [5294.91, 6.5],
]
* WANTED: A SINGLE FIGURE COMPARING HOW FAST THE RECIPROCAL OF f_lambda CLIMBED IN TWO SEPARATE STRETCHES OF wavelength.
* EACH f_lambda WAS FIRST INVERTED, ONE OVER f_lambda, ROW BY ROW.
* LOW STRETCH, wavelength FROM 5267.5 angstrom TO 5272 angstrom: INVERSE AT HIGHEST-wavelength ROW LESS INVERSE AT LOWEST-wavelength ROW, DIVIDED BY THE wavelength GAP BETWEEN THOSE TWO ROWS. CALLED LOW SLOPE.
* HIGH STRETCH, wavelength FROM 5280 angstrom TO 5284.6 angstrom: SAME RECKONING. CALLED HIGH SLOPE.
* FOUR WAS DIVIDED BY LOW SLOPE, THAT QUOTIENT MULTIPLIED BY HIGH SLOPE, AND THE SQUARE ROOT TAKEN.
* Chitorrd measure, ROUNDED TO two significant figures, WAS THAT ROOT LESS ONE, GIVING 3.8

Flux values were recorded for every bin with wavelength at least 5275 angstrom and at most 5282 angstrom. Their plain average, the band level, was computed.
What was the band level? 7.6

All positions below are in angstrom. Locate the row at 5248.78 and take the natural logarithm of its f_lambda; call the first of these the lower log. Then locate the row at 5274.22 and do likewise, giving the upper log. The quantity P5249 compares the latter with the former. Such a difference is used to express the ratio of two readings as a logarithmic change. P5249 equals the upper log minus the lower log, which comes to 0.47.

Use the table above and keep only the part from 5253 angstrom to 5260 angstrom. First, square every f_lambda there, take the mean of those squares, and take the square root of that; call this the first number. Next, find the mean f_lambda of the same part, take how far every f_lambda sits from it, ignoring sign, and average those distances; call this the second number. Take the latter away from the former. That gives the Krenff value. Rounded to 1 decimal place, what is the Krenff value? 4.9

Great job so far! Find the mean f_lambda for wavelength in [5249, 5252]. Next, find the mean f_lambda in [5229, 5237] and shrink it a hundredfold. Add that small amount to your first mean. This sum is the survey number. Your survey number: 5.3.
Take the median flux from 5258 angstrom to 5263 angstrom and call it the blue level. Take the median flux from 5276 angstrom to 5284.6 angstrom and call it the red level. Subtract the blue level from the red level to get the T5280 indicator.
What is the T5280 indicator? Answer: 2.2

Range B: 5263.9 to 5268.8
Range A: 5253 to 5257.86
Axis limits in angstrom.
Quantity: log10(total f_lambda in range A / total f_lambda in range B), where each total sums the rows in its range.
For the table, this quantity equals -0.10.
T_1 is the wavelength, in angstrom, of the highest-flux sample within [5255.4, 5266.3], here 5265.73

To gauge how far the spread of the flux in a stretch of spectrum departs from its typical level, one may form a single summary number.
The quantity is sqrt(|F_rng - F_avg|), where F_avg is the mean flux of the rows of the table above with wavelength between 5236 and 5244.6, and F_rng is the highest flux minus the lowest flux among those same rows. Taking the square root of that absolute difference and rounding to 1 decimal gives 1.8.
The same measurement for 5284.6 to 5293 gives 2.2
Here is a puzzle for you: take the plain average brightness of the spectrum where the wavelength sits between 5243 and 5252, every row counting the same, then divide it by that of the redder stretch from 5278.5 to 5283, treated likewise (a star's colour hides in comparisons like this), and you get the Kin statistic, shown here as 0.61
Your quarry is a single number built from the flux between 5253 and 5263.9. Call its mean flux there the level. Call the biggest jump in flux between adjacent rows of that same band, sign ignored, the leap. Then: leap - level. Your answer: -4.4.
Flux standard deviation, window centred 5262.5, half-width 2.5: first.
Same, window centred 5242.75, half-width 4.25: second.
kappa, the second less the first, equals 0.0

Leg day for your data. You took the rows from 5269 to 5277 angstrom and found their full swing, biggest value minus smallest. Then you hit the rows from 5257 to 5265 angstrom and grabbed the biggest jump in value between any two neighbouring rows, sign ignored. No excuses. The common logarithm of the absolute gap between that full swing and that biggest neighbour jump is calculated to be -0.30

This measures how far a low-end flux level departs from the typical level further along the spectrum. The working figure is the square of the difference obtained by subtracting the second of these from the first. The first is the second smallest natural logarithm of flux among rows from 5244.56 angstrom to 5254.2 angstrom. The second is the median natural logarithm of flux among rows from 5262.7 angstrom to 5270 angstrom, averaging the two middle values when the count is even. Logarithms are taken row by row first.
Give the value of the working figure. 0.10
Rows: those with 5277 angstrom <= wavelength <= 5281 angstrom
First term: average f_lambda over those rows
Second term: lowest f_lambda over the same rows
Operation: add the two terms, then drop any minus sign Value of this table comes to 15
